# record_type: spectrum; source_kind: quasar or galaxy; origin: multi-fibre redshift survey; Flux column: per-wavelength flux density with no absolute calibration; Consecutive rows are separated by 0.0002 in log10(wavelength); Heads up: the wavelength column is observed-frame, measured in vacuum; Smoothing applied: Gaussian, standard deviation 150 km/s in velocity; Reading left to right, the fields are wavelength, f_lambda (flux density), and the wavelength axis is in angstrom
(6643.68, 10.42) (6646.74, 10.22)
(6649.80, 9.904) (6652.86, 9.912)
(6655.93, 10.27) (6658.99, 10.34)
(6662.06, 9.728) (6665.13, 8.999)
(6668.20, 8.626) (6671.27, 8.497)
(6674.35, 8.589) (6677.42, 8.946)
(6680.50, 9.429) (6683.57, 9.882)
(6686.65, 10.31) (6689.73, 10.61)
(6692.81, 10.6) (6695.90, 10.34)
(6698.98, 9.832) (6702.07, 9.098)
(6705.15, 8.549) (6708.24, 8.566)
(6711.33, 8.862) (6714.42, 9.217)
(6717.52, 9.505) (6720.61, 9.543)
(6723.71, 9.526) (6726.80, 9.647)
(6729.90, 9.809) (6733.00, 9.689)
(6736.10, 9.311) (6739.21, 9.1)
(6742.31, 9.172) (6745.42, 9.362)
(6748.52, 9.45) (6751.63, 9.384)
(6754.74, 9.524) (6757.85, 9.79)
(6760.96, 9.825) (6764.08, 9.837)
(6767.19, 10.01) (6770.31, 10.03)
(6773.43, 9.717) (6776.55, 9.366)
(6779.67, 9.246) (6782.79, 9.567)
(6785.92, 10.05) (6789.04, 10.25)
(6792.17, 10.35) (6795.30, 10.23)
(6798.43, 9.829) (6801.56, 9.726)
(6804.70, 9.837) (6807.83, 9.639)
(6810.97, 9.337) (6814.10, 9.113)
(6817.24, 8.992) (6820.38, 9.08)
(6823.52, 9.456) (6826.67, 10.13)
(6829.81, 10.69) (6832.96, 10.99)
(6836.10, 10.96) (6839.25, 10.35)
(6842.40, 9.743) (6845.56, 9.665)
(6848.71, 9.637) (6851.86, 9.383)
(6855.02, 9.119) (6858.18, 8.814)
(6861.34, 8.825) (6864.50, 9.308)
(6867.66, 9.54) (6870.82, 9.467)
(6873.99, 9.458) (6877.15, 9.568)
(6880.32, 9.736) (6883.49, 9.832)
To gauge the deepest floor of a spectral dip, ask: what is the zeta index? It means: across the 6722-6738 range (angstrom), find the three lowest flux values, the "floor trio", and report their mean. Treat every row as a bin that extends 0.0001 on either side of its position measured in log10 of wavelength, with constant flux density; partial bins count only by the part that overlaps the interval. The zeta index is 9.49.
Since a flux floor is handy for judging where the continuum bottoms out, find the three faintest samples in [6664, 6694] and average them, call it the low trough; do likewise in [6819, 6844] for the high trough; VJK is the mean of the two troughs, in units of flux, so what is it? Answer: 9.00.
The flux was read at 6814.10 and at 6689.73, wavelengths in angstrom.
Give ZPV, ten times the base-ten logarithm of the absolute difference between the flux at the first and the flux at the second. 1.8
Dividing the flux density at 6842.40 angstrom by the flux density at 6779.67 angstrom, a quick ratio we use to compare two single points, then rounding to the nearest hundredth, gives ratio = 1.05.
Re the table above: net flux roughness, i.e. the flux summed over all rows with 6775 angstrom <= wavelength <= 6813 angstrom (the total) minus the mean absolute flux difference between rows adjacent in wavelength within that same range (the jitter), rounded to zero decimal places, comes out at 117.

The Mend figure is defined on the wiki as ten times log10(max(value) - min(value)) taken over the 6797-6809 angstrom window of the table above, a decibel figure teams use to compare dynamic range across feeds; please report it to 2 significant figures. -7.0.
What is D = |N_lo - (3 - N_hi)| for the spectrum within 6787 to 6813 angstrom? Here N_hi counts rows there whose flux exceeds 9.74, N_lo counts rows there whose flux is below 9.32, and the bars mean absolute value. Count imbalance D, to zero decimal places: 2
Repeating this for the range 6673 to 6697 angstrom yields 4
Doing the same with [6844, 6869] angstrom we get 1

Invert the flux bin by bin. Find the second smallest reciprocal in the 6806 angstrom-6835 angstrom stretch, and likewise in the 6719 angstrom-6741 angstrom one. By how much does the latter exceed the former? 0.0097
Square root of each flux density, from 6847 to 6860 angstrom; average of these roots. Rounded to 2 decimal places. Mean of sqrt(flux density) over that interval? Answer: 3.04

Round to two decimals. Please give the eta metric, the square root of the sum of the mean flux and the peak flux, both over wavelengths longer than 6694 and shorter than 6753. 4.44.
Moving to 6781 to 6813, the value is 4.50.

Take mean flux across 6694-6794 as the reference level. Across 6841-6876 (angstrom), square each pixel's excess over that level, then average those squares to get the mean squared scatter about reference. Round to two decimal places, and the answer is 0.13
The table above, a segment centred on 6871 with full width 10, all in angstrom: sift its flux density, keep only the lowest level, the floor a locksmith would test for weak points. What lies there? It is 9.458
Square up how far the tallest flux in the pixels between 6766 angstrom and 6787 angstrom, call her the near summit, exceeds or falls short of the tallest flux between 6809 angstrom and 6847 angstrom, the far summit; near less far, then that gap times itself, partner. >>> 0.88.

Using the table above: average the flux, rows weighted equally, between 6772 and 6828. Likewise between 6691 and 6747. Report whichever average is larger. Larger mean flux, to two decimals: 9.66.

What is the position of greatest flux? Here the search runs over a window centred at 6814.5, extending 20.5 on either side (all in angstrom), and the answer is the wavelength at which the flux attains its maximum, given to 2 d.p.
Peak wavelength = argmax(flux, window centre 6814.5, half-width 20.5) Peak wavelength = 6832.96 angstrom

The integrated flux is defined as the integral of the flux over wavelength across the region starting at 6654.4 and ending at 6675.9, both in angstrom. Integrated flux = 200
